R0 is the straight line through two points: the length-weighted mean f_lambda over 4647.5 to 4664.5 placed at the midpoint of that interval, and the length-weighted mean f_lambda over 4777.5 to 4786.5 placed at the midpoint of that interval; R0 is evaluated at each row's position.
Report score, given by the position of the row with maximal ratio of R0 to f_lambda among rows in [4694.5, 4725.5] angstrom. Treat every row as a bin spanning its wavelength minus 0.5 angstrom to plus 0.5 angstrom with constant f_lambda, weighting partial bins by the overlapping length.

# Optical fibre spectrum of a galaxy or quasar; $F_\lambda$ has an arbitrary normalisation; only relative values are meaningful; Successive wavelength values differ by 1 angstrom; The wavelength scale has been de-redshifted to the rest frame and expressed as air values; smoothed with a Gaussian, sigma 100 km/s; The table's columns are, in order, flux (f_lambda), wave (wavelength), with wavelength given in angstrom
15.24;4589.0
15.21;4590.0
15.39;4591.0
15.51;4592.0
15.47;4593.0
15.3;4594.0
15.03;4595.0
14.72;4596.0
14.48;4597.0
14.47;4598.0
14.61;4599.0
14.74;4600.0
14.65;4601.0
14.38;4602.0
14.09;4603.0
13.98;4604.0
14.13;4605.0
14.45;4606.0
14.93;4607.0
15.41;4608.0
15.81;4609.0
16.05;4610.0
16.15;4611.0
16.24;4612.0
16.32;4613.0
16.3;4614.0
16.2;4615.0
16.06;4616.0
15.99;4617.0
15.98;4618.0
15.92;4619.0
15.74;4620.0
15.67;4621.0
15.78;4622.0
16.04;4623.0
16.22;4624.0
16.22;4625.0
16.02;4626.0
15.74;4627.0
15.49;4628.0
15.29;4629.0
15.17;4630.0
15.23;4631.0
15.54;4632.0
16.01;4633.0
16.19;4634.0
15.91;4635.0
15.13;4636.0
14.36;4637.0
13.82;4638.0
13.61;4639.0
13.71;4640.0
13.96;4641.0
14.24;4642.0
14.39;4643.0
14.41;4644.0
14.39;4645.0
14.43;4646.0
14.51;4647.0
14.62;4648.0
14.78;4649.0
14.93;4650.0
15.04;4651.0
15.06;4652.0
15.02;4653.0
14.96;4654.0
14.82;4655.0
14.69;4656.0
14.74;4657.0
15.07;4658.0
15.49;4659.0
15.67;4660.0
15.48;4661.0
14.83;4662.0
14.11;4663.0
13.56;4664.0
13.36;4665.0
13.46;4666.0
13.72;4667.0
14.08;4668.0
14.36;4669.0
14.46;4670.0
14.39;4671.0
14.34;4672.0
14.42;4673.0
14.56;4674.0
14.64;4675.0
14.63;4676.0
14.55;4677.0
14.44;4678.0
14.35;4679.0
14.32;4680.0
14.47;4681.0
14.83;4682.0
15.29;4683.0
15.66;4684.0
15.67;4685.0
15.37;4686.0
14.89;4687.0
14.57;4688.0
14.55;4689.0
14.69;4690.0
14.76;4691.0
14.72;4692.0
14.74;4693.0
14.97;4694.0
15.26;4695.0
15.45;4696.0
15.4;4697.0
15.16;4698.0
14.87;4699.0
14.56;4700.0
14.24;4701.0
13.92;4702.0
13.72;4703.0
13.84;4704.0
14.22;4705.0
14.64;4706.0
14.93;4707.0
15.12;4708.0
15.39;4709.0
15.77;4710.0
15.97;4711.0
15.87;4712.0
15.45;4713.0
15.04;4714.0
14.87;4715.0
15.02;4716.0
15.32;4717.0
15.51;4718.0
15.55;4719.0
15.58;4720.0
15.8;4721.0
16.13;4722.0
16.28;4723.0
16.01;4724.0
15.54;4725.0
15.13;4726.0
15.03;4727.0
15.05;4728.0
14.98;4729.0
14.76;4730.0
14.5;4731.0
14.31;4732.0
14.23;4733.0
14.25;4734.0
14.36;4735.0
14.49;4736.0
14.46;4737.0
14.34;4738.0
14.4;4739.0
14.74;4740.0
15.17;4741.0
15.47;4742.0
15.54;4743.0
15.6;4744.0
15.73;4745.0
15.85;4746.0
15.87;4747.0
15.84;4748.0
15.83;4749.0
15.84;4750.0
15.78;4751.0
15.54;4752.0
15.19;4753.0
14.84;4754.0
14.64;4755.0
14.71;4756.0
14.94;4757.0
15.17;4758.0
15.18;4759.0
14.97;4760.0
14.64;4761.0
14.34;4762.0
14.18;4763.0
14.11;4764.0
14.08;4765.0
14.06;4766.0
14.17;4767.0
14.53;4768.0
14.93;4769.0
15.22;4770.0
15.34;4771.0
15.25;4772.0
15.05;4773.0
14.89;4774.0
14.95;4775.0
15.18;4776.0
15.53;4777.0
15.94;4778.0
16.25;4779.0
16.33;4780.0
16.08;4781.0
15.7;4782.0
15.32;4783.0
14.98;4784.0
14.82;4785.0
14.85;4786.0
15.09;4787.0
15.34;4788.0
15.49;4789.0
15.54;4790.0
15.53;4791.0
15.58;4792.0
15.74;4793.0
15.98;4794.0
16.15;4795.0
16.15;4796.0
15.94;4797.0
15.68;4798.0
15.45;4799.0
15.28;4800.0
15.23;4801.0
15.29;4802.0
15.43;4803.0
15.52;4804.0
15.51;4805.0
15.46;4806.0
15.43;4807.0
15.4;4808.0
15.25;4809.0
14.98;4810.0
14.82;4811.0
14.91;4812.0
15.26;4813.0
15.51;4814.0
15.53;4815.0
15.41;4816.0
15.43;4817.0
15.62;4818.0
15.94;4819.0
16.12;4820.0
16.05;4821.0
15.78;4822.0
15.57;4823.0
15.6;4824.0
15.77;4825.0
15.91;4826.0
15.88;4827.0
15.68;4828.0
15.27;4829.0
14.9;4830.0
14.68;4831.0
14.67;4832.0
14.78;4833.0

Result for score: 4703.0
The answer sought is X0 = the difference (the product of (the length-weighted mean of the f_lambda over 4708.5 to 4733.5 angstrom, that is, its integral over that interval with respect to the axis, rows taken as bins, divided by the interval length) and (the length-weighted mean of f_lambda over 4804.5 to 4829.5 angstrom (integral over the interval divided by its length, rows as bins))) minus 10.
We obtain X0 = 228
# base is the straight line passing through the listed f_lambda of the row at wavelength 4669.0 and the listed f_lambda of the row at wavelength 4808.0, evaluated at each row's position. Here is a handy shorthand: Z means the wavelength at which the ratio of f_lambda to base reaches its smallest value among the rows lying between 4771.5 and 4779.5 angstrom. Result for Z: 4774.0 angstrom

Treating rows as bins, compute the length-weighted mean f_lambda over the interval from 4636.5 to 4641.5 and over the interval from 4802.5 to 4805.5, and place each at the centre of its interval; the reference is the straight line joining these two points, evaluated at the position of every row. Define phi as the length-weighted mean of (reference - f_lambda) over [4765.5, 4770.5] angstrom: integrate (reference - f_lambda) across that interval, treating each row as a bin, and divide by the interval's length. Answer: 0.6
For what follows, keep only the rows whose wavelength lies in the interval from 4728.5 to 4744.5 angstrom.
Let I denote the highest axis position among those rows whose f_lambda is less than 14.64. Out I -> 4739.0 angstrom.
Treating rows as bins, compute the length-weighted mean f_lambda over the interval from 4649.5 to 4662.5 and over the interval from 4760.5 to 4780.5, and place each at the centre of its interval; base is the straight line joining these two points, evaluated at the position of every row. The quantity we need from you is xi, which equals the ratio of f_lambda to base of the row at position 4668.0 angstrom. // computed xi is 0.94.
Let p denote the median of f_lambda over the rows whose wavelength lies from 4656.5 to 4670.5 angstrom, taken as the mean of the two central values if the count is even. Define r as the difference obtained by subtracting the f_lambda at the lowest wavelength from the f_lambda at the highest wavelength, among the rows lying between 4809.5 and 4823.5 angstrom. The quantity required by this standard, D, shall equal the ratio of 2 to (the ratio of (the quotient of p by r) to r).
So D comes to 0.048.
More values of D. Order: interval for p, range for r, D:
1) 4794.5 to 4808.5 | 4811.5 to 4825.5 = 0.096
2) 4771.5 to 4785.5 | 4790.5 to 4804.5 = 0.000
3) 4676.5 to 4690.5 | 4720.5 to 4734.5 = 0.328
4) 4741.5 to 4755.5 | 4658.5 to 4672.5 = 0.169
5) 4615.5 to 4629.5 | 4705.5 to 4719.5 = 0.104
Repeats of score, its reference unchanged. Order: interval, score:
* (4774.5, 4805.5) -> 4785.0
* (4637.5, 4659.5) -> 4639.0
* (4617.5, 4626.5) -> 4621.0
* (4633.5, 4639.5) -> 4639.0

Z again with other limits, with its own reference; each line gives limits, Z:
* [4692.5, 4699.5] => 4693.0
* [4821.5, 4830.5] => 4830.0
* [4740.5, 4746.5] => 4741.0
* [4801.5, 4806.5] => 4802.0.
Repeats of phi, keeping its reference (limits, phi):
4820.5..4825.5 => -0.1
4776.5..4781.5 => -0.8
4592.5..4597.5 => -1.5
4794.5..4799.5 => -0.5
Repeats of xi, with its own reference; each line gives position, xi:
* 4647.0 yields 0.96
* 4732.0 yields 0.95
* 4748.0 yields 1.06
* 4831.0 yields 0.99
